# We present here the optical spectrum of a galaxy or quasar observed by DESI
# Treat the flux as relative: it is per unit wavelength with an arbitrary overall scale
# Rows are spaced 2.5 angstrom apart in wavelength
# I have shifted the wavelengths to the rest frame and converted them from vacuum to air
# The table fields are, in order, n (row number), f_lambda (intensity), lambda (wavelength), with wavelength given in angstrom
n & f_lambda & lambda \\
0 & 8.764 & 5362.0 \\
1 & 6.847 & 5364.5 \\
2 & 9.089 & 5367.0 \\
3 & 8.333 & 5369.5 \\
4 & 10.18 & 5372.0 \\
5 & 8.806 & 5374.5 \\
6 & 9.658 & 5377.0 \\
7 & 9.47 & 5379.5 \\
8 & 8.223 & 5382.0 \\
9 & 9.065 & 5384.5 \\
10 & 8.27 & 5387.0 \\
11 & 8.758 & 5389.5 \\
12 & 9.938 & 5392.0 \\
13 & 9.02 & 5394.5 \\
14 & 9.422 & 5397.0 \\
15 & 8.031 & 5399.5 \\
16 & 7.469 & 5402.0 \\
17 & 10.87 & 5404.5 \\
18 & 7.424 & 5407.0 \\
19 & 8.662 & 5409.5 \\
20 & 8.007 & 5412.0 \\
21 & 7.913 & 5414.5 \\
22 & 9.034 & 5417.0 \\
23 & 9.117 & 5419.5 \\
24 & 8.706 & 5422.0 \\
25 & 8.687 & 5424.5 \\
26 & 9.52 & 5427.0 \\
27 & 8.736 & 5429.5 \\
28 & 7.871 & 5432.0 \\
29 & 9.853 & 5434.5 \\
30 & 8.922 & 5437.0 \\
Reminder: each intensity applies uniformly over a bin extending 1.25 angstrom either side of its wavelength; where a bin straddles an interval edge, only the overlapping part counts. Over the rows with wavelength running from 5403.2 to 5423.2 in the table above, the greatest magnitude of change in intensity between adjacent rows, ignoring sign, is 3.4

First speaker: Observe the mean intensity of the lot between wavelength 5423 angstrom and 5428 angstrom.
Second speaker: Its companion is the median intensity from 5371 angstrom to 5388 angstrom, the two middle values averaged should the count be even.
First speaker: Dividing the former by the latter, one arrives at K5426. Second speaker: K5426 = 1.00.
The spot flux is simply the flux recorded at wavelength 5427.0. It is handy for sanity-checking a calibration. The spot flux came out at 9.52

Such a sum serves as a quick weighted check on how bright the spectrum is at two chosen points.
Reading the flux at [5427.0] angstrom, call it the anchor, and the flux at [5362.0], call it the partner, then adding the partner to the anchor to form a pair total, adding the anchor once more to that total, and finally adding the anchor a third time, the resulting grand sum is 37.3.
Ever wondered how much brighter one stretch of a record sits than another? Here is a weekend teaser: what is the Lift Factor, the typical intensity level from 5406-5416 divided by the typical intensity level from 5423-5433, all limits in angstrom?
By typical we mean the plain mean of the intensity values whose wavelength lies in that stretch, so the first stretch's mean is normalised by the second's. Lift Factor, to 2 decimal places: 0.92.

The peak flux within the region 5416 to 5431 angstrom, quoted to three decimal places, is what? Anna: 9.520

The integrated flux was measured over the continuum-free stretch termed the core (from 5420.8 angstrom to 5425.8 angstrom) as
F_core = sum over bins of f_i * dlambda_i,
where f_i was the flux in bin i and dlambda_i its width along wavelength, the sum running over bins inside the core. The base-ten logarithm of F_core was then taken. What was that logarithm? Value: 1.64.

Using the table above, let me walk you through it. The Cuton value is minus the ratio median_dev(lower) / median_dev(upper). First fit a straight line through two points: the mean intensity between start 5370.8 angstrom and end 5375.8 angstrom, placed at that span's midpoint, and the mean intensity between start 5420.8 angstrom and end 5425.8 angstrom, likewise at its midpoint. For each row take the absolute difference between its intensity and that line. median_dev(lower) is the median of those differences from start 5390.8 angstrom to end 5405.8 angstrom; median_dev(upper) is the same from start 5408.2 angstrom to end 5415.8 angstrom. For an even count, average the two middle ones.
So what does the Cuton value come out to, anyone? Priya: -1.0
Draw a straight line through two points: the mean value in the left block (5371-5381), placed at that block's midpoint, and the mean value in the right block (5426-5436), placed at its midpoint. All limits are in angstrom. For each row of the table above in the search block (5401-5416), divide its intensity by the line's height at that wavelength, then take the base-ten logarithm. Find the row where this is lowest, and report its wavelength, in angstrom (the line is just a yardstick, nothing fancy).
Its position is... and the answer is 5407.0 angstrom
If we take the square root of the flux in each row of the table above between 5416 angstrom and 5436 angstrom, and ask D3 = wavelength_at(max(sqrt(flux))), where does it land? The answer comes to 5434.5 angstrom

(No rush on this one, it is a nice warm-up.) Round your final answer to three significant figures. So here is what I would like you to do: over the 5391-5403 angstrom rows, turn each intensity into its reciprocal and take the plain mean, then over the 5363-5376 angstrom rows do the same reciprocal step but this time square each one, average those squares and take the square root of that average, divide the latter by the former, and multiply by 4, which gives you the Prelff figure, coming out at 4.12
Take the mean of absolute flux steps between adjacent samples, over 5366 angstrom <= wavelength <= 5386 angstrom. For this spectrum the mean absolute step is 1.02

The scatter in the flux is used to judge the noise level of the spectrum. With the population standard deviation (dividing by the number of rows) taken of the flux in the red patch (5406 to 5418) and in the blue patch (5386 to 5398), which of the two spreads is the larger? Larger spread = 0.57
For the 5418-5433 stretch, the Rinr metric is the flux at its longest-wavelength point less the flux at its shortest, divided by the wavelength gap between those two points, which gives -0.10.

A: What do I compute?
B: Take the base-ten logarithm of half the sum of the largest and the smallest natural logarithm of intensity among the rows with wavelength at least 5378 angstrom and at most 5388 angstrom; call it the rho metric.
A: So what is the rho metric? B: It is 0.338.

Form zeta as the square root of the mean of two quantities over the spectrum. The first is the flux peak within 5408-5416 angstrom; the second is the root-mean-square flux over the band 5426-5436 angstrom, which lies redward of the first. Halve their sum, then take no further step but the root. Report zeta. 2.97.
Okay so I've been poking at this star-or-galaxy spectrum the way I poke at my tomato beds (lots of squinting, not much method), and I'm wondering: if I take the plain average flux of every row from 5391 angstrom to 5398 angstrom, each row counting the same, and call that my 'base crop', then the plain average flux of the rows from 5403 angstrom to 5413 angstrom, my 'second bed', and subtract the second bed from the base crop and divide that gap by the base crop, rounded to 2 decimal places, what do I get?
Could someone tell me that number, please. 0.08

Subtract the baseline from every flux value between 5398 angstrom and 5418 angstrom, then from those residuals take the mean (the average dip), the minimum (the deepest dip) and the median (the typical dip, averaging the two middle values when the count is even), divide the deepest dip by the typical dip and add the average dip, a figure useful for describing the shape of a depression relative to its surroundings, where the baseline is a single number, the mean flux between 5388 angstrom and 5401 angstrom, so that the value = 1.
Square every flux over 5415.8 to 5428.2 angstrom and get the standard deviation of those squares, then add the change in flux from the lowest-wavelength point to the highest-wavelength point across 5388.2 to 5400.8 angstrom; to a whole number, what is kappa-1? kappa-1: 5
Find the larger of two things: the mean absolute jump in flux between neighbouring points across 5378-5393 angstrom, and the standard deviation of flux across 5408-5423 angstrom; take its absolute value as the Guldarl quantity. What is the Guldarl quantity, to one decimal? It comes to 0.9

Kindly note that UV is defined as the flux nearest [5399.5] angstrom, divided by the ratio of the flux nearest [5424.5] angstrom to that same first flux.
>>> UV 7.4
